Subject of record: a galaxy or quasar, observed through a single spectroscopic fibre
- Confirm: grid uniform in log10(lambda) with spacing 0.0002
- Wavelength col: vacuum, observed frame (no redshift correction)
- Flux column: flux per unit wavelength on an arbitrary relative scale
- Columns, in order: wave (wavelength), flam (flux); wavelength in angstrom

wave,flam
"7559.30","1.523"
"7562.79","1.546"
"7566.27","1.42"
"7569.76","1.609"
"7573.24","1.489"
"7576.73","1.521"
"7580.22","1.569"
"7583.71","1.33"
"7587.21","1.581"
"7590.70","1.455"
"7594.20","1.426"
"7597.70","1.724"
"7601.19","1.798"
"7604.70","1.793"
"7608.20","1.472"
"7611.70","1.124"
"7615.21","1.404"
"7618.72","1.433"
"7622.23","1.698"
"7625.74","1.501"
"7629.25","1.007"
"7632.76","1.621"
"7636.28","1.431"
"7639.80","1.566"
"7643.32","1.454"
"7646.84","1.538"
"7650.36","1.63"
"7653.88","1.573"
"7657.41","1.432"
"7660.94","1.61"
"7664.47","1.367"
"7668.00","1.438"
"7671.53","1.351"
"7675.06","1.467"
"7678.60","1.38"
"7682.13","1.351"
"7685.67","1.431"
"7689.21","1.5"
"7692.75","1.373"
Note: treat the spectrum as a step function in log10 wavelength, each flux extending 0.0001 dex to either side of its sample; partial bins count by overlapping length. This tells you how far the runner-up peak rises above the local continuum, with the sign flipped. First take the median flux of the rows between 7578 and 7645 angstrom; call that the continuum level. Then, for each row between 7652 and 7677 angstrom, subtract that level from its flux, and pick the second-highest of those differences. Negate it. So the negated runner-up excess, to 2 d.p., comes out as -0.10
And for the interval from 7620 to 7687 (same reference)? -0.16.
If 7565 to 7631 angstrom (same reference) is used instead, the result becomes -0.32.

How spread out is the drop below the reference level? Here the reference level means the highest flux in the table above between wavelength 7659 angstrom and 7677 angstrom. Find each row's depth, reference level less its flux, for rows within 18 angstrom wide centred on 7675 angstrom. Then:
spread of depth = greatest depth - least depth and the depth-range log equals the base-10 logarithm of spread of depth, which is -0.94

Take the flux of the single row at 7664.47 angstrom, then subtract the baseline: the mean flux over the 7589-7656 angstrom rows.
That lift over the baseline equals -0.14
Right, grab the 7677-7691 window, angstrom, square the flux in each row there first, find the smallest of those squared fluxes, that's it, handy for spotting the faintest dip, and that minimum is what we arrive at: 1.83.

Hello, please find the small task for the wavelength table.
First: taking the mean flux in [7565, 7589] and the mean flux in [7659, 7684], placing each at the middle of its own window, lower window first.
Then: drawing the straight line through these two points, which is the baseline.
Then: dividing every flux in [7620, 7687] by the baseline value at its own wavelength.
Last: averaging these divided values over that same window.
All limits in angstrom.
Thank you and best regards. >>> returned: 1.02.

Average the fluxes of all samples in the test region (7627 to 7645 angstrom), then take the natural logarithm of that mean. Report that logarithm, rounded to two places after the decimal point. 0.35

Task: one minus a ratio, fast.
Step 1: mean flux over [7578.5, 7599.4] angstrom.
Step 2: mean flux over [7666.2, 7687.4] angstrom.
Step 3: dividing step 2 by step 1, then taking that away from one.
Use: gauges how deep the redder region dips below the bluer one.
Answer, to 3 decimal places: 0.073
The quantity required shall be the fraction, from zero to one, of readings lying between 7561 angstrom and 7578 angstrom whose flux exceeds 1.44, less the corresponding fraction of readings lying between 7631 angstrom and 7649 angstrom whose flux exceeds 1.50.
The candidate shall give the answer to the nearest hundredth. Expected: 0.20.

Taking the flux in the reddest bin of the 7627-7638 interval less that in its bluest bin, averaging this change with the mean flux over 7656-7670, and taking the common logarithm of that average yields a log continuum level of -0.026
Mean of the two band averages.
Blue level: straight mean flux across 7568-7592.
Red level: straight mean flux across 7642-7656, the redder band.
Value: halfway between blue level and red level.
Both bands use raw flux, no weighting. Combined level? 1.53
